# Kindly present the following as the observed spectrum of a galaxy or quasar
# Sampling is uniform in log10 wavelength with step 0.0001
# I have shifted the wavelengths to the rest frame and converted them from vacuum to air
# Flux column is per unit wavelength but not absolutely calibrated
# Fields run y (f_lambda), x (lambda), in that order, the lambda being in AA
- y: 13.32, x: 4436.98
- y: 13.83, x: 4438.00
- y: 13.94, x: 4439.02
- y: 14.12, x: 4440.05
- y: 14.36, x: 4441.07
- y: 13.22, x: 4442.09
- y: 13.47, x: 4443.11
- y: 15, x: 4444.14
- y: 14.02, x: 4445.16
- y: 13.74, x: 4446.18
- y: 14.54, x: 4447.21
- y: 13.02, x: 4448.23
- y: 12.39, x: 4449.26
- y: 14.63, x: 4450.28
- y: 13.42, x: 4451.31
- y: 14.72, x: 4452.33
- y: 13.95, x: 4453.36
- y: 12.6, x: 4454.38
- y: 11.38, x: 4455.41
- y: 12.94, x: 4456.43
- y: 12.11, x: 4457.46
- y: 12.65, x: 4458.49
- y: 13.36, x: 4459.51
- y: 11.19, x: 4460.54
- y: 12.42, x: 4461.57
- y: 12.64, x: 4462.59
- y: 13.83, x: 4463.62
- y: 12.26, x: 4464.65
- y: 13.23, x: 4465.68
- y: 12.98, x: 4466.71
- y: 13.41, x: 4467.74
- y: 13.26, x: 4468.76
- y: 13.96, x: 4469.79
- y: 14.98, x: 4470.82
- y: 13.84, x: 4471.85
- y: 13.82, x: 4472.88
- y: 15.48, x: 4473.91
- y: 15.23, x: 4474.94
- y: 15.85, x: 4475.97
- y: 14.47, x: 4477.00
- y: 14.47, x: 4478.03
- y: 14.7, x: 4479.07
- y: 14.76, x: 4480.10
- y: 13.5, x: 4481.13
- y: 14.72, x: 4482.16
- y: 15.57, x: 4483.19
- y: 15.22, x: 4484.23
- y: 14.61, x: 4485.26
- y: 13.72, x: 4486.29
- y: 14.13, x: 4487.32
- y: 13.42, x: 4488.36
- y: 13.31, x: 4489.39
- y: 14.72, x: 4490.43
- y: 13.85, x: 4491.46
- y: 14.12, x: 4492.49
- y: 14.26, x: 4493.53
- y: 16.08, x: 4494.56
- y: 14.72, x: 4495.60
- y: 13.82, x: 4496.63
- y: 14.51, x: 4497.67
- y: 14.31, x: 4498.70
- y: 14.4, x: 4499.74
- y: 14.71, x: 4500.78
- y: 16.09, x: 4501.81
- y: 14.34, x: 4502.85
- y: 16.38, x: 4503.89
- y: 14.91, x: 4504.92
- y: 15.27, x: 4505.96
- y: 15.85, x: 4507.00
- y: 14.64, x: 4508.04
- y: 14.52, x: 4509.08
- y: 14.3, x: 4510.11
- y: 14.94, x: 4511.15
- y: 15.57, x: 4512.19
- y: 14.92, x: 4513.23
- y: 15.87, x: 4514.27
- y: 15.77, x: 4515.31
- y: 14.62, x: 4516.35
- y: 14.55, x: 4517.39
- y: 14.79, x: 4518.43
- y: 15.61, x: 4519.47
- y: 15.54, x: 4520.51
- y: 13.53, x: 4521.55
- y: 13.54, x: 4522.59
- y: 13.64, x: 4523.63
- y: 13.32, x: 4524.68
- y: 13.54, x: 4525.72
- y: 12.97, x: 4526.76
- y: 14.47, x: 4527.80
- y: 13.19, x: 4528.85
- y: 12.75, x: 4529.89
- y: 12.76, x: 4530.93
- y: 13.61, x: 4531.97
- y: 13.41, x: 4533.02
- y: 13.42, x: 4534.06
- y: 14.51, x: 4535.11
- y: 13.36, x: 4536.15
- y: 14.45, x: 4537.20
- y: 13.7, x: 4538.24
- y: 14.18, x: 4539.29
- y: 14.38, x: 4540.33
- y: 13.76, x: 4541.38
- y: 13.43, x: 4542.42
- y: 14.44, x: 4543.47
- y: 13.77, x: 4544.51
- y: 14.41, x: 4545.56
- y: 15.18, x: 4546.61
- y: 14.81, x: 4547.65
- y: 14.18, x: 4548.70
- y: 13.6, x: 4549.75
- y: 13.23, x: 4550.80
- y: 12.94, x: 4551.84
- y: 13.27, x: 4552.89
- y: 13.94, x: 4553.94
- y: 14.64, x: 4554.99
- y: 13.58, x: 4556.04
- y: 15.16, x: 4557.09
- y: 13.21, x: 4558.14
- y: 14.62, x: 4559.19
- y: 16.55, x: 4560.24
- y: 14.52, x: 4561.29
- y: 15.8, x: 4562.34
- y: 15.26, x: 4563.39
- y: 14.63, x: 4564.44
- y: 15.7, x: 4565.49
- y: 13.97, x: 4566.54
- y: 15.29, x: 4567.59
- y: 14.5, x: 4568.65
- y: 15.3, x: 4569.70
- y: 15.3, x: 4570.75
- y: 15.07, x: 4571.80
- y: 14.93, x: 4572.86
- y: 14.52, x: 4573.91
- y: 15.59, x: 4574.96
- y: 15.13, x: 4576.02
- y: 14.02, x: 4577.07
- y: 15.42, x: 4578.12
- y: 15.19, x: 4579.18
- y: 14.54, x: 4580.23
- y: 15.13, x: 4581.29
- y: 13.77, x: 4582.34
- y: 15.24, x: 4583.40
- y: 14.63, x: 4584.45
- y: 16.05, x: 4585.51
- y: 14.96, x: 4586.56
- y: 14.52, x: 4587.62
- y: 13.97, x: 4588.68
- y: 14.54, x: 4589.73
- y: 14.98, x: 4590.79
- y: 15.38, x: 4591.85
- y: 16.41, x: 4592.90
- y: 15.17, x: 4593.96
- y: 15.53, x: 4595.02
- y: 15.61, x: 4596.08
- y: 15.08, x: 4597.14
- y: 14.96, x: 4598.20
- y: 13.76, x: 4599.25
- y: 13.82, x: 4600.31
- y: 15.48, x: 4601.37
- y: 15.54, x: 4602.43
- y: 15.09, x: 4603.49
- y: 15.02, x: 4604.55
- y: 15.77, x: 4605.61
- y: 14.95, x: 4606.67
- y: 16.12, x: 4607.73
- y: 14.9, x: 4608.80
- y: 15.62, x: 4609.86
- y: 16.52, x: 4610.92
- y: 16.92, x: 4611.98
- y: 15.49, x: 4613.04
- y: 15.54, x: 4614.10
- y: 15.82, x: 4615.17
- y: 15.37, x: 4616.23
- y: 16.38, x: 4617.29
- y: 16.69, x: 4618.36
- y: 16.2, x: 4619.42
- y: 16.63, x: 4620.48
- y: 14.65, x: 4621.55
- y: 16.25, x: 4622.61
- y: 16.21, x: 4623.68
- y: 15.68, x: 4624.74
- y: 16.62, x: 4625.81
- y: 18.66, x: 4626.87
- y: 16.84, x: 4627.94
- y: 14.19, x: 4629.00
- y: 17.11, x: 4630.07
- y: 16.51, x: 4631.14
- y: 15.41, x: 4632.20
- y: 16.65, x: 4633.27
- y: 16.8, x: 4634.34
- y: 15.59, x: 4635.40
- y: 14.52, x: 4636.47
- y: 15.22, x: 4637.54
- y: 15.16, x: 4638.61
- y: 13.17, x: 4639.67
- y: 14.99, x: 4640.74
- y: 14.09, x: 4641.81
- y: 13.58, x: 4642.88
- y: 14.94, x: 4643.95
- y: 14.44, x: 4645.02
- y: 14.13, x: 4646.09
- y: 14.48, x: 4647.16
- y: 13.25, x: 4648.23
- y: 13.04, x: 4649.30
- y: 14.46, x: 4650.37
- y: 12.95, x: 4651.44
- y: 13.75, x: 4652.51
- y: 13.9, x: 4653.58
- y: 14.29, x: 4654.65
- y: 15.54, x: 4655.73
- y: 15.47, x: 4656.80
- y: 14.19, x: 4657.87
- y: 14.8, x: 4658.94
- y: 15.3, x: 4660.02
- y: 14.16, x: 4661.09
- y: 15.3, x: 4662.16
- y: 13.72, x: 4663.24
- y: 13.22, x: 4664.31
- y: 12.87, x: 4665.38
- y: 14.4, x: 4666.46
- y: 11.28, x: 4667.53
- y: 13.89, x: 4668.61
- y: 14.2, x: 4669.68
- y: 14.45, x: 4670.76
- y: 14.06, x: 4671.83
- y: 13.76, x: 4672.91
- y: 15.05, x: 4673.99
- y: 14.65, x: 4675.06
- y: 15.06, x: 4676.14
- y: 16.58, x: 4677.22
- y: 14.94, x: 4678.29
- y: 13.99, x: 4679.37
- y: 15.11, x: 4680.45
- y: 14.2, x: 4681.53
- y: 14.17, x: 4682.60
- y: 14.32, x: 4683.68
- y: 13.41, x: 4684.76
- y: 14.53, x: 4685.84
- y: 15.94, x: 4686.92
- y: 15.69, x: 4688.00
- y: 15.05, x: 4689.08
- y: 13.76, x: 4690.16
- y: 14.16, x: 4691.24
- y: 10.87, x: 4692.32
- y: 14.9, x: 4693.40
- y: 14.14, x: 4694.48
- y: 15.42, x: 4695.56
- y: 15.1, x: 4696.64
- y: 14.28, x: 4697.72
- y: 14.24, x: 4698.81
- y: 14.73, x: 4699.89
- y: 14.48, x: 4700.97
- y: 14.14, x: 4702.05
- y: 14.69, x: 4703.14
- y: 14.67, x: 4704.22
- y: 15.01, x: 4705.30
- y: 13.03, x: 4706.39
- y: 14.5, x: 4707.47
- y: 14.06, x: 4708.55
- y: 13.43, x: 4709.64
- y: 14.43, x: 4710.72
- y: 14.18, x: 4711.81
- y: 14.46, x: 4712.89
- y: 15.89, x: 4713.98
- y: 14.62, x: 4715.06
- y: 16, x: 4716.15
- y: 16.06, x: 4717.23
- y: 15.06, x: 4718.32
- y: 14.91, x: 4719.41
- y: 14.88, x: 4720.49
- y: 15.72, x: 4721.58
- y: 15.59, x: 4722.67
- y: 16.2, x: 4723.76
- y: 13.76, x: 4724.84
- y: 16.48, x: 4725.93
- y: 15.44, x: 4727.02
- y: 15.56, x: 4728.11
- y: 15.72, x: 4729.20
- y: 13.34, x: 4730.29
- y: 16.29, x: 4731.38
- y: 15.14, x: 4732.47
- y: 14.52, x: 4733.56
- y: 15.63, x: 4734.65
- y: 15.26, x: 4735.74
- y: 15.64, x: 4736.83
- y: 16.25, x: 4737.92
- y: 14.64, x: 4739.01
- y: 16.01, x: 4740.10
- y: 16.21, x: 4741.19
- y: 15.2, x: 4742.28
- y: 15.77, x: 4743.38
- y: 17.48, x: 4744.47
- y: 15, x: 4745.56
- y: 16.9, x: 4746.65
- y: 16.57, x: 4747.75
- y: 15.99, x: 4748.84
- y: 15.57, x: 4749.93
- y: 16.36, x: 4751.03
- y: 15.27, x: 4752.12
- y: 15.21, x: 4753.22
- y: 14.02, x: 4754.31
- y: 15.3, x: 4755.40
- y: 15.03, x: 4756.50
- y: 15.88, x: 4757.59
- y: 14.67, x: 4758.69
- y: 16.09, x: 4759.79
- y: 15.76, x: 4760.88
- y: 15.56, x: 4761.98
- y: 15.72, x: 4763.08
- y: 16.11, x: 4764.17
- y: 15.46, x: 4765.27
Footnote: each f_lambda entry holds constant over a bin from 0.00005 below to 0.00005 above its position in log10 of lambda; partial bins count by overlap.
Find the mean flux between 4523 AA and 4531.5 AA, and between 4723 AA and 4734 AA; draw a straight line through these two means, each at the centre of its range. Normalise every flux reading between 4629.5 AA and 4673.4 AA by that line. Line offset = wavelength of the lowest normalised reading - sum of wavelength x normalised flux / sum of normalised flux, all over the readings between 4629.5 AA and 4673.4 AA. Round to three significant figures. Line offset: 16.7 AA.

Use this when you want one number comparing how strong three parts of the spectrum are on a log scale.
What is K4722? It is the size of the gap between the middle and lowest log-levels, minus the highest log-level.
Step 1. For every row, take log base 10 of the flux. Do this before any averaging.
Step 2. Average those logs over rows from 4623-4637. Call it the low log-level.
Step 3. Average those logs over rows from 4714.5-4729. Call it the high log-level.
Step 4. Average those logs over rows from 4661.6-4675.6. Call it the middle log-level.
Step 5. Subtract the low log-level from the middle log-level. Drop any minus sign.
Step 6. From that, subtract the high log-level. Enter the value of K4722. -1.12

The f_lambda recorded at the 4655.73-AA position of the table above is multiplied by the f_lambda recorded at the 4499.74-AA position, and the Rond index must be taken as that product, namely 224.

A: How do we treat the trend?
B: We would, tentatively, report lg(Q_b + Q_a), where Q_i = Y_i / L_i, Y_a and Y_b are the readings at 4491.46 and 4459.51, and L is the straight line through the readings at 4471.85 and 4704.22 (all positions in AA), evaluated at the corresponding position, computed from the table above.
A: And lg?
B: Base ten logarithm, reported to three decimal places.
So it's 0.293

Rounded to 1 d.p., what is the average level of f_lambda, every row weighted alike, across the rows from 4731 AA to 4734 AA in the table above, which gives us 15.3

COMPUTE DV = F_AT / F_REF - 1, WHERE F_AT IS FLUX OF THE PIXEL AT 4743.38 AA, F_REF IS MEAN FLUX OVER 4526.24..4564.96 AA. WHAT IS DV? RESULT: 0.12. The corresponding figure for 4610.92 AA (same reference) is 0.18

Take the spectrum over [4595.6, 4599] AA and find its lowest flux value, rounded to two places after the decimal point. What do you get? 14.96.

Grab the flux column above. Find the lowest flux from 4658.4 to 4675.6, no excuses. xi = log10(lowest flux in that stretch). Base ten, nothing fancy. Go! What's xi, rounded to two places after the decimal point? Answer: 1.05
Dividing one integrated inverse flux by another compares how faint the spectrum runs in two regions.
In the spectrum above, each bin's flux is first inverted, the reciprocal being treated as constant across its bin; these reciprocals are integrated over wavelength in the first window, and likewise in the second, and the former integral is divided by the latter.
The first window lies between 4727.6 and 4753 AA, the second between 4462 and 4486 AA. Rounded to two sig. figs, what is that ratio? 0.96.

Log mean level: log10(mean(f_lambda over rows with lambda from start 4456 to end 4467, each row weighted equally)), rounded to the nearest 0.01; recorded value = 1.10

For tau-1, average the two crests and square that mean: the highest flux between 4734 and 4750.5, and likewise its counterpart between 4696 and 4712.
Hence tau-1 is 265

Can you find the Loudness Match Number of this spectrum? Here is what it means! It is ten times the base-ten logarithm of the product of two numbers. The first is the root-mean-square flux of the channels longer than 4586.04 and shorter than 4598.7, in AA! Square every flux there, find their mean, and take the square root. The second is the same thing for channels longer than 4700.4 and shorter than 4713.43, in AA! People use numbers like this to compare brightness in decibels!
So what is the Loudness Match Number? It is 23.3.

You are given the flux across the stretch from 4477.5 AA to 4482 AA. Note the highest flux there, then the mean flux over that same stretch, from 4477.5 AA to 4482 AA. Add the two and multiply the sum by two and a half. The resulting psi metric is 72.8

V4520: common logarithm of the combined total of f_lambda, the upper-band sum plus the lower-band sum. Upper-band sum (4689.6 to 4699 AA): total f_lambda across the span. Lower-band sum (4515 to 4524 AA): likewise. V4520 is 2.41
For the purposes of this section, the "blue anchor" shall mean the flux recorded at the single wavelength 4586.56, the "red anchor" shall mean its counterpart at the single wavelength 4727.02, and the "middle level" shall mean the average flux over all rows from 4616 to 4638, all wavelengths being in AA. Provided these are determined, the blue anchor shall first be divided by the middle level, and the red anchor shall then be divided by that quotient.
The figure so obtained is 16.6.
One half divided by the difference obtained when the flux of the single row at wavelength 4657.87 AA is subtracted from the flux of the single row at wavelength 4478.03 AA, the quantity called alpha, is 1.8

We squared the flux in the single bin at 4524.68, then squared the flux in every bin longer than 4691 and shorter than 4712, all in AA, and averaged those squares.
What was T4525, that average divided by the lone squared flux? 1.15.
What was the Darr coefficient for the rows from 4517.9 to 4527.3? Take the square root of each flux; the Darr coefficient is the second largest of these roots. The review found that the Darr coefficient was 3.94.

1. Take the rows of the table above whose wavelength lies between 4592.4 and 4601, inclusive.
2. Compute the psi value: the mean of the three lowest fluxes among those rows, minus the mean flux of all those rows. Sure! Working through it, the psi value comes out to -0.86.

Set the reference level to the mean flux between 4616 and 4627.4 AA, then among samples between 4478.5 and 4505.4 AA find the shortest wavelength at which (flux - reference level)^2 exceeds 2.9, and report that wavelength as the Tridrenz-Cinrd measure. 4481.13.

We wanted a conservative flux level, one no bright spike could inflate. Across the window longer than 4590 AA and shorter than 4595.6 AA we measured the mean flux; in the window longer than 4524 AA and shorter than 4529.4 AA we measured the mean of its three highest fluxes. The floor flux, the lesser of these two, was 13.8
